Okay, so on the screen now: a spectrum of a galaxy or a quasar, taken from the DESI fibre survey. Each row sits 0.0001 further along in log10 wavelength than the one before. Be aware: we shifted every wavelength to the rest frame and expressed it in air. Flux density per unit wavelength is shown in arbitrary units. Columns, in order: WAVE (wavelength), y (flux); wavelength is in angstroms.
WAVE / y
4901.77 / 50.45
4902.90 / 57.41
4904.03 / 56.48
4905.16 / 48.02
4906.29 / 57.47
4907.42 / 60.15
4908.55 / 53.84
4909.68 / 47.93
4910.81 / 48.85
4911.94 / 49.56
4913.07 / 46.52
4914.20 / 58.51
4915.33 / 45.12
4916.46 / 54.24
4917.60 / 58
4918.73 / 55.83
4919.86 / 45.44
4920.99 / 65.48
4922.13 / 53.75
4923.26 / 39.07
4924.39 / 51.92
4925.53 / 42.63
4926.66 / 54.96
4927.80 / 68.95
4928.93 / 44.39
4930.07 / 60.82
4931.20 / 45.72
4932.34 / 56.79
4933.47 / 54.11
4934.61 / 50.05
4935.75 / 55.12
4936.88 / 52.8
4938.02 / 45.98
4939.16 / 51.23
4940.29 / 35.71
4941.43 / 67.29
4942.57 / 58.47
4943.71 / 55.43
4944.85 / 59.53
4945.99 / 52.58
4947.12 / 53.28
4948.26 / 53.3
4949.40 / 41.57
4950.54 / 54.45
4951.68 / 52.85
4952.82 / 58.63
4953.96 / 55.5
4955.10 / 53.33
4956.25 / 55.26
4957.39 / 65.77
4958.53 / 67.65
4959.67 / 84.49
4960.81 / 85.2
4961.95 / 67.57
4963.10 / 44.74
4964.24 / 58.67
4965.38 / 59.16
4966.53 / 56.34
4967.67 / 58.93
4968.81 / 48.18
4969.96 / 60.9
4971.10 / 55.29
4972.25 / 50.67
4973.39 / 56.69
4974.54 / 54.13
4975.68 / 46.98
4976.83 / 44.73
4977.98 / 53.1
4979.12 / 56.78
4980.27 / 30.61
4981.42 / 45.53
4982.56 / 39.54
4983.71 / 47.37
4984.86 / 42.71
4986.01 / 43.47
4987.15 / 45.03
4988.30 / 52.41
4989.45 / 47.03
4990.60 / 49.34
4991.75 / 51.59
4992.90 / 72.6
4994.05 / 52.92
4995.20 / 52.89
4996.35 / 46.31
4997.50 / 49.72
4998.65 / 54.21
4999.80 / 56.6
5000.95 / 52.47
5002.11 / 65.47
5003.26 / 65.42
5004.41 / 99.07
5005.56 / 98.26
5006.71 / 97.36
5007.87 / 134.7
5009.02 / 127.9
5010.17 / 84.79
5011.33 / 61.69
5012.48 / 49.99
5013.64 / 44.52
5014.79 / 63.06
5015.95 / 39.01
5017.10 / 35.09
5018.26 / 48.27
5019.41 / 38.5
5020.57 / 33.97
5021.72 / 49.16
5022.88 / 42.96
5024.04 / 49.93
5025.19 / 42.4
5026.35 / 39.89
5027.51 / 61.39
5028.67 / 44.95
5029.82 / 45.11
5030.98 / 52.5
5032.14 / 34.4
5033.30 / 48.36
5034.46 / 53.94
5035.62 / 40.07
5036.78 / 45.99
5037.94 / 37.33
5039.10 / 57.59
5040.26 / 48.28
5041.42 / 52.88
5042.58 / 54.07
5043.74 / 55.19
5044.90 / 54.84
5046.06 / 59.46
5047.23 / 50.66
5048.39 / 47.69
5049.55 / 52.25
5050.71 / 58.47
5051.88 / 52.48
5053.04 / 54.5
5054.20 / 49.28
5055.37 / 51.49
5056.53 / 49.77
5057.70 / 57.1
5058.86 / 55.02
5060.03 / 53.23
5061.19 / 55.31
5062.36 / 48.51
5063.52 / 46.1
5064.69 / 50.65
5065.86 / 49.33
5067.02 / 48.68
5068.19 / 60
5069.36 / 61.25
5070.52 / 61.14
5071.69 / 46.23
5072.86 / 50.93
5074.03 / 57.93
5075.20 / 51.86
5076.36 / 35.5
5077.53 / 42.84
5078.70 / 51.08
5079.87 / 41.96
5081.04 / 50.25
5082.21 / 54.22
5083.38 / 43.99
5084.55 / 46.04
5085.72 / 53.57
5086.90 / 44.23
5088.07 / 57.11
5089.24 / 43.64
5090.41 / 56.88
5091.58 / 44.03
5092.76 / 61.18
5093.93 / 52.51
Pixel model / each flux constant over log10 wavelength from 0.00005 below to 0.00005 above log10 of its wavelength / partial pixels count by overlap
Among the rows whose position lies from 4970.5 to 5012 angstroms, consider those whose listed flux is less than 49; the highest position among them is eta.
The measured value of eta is 4996.35 angstroms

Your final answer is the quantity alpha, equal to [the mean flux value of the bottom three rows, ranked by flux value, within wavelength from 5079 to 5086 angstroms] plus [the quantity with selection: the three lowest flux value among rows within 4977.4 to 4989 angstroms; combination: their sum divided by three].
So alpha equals 82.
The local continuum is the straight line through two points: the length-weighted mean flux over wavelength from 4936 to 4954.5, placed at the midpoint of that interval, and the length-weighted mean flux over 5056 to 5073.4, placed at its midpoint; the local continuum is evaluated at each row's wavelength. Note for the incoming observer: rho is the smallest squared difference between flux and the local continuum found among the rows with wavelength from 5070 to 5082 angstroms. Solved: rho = 1.02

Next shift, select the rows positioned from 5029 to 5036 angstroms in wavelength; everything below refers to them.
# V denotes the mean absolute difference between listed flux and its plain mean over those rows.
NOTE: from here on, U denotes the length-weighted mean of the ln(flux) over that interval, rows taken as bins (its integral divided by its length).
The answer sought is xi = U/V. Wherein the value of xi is 0.65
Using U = 3.82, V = 5.9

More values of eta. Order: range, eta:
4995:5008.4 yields 4996.35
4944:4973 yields 4968.81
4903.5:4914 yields 4913.07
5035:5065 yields 5063.52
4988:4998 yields 4996.35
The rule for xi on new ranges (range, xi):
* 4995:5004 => 0.75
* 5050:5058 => 1.37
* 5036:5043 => 0.71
